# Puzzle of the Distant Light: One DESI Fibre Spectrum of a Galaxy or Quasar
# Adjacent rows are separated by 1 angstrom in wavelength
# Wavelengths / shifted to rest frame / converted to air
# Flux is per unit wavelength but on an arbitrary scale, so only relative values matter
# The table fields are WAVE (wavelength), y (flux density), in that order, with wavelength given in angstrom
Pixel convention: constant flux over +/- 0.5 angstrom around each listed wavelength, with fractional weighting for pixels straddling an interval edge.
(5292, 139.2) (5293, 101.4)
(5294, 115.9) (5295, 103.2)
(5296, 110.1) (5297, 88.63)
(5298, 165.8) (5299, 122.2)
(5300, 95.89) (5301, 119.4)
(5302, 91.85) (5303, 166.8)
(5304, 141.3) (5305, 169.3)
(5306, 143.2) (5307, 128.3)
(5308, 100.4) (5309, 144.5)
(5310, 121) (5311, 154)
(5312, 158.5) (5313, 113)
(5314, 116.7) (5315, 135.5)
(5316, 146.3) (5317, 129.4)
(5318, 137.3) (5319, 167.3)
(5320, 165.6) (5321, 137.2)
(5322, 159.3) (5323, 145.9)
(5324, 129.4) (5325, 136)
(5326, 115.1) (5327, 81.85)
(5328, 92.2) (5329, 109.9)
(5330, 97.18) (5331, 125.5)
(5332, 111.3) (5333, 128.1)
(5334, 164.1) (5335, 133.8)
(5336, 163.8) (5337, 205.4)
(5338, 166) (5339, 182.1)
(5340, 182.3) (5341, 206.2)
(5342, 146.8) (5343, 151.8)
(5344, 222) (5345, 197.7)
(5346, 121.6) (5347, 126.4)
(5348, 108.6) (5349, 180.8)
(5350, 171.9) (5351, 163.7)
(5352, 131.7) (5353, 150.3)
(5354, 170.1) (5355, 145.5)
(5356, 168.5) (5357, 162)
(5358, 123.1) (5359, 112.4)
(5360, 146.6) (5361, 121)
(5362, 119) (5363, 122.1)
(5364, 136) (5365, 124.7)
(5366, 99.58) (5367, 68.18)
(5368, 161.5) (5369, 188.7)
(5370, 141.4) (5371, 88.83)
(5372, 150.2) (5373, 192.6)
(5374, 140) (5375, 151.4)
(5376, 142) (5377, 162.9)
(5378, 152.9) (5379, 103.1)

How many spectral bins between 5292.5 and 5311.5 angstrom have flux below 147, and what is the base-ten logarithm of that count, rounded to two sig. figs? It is 1.2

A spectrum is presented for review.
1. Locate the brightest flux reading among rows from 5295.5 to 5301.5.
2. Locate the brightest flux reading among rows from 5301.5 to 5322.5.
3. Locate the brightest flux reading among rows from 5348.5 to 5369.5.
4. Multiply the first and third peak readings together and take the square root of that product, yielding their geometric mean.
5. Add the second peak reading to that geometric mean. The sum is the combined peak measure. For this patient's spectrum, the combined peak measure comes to 346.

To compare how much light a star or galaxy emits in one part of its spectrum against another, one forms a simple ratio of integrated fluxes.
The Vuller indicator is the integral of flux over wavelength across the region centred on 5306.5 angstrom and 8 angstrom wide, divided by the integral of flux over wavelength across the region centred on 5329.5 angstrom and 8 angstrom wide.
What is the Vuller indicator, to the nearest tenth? 1.3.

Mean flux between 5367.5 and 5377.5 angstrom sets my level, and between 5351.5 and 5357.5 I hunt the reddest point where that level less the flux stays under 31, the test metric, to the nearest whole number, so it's 5357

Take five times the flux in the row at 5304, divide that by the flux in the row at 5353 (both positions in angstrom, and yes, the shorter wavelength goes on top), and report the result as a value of 4.7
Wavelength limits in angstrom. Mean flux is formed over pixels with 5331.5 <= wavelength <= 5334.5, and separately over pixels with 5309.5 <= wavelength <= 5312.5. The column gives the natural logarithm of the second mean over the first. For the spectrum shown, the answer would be 0.1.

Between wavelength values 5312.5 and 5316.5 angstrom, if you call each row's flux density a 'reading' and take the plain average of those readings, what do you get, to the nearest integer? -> 128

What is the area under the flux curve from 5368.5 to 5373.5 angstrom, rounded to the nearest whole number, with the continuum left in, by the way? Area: 762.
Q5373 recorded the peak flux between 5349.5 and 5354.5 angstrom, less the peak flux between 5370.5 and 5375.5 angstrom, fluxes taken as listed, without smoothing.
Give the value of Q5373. -21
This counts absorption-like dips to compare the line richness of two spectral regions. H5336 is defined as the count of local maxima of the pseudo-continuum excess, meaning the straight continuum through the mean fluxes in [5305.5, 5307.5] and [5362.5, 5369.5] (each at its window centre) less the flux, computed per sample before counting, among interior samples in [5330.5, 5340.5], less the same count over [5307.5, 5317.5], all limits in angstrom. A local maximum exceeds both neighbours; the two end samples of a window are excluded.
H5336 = 1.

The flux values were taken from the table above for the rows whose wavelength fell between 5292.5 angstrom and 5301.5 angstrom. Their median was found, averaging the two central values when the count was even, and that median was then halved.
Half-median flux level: 55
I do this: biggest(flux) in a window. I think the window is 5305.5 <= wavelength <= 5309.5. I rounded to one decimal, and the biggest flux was 144.5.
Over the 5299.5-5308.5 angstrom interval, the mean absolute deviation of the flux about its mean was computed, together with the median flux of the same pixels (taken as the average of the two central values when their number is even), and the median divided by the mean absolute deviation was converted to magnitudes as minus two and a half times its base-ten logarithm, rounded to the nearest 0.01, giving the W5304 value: -1.83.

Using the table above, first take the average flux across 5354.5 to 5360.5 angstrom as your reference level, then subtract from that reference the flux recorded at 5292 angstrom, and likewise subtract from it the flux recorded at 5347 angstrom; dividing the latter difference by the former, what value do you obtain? 4.4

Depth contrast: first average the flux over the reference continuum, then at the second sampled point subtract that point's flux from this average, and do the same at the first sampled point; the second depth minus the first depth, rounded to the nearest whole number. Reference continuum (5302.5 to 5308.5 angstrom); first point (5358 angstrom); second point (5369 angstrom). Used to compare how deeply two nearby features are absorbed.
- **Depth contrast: -66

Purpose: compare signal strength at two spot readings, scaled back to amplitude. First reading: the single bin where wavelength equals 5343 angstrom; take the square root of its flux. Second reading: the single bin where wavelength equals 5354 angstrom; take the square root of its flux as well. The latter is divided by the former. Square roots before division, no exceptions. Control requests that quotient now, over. 1.06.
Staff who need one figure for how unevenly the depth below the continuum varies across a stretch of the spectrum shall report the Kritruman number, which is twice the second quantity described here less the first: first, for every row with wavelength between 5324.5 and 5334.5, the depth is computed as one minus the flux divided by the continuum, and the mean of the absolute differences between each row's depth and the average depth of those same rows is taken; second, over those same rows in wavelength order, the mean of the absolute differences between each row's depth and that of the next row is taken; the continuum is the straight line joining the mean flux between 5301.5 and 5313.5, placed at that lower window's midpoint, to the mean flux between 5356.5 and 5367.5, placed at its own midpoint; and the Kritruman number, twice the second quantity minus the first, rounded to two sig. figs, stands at 0.19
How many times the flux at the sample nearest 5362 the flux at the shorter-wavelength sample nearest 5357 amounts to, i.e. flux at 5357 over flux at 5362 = 1.36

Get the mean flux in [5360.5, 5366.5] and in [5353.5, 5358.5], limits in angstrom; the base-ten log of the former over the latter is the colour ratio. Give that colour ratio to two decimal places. -0.11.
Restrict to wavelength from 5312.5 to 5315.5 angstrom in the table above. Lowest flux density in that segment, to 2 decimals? 113.00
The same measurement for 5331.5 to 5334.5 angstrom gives 111.30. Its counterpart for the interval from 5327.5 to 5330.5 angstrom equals 92.20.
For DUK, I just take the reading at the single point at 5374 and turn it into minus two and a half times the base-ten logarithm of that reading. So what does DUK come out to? -5.37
